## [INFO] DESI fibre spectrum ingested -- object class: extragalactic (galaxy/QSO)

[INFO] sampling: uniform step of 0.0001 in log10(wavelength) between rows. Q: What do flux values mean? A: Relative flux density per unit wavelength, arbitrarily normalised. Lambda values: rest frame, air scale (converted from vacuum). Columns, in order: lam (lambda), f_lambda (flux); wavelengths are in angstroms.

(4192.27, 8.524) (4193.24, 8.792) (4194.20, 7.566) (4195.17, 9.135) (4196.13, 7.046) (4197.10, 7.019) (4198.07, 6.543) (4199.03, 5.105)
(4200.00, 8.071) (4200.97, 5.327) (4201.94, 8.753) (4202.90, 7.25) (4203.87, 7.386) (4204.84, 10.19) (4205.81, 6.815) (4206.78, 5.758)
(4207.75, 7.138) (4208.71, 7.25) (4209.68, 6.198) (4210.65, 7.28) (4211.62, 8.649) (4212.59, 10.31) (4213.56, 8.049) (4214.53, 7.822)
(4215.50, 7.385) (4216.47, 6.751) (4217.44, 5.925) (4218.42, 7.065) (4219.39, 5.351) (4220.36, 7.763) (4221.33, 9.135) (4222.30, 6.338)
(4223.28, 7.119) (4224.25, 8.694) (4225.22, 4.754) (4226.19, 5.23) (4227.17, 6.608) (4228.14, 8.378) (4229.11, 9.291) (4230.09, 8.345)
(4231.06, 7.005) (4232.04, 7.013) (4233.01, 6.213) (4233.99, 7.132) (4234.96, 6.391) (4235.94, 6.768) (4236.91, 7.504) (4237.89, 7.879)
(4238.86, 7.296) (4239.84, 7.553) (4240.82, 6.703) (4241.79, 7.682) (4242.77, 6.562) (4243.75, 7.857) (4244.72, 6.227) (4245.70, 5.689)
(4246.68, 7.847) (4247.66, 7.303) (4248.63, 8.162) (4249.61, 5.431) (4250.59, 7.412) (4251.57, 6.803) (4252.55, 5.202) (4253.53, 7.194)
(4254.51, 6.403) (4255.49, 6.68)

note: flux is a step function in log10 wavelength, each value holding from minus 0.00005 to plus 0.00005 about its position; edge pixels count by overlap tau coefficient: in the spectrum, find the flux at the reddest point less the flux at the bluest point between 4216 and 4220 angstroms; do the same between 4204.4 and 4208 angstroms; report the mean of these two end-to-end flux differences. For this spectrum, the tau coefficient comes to -2.2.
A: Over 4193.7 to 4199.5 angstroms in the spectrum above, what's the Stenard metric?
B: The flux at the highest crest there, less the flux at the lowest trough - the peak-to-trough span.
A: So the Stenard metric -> 4.0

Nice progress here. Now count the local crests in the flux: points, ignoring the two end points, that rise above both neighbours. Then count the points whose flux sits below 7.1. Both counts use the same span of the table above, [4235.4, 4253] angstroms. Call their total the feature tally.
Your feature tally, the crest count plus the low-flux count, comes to 15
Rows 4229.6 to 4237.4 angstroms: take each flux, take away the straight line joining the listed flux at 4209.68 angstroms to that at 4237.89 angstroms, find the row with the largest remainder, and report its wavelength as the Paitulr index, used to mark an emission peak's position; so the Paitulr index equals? 4230.09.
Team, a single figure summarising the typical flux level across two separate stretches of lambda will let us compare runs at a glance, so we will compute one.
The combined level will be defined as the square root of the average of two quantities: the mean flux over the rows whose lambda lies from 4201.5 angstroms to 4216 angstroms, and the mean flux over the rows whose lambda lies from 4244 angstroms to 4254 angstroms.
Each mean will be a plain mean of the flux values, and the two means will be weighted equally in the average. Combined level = 2.69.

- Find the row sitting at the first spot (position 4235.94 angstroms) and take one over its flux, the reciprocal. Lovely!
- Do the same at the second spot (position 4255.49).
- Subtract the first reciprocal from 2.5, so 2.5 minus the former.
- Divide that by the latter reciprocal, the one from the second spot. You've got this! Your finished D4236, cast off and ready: 15.7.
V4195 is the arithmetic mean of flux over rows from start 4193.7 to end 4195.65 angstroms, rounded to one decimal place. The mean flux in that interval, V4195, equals 8.4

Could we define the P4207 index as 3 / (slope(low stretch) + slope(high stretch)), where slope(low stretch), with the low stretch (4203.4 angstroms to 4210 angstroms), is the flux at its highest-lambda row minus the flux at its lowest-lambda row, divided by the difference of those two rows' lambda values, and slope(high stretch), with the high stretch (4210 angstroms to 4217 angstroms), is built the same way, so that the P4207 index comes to -10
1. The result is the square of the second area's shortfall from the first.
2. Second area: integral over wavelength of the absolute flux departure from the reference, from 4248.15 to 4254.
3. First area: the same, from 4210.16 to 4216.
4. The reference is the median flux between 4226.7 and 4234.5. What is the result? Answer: 2.7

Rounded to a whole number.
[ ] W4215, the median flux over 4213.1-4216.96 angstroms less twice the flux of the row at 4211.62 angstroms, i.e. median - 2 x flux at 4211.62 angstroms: -10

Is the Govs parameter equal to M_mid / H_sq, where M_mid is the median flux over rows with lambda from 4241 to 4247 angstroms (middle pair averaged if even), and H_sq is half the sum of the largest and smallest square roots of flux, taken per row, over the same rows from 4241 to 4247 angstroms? 2.75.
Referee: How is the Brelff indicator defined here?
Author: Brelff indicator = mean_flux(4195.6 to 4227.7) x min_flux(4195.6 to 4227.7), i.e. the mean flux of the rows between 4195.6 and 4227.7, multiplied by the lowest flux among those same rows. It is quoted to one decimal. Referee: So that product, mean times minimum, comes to 34.0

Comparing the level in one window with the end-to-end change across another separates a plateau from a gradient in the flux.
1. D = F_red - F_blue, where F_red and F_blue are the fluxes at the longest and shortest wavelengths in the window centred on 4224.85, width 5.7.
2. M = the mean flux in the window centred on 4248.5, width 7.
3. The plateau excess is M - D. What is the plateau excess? 6.7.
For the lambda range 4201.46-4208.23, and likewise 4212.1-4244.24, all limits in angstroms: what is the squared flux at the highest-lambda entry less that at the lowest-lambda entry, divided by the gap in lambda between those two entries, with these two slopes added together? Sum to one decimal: -5.8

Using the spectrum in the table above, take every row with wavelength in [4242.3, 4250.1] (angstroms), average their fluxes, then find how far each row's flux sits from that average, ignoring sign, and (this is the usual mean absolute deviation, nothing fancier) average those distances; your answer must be 0.91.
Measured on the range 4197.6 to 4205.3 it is 1.27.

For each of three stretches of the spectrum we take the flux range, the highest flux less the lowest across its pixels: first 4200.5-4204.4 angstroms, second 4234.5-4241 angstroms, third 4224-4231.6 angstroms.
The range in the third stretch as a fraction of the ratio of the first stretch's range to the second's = 2.0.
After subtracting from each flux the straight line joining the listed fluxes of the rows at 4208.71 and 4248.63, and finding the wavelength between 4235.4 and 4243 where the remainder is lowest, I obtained 4242.77 angstroms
